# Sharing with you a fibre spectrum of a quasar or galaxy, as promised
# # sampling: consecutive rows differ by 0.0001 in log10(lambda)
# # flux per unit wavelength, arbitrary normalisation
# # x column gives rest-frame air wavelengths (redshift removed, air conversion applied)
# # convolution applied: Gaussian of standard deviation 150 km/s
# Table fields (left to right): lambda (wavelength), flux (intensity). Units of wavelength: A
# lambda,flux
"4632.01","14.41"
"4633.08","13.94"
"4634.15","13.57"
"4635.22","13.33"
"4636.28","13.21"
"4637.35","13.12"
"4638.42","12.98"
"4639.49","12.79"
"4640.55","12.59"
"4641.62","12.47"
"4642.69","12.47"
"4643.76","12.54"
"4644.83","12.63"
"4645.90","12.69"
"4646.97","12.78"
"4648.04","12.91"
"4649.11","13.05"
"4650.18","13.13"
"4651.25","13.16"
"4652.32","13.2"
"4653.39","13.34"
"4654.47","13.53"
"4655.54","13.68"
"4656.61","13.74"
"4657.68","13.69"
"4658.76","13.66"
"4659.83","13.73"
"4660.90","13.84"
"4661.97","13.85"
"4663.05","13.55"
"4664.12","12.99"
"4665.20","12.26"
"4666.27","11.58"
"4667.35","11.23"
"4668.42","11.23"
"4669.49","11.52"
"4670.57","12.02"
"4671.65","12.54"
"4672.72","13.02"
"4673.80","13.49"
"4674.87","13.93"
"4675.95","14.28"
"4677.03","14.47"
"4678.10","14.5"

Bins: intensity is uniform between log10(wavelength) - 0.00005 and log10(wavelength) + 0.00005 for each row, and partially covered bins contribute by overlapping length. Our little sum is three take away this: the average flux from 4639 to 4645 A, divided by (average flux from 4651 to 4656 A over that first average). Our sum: -8.8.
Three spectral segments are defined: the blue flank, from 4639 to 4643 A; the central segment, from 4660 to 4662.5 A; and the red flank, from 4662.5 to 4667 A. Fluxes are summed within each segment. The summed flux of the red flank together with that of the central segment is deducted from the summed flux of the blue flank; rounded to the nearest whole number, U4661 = -28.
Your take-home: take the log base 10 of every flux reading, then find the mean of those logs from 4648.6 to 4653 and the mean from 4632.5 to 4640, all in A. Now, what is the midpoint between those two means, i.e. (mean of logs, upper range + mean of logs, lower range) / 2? 1.121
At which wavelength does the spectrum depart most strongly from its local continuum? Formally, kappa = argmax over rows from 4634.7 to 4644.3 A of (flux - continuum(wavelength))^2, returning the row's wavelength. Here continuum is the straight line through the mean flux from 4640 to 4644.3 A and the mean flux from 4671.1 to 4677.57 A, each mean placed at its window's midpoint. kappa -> 4635.22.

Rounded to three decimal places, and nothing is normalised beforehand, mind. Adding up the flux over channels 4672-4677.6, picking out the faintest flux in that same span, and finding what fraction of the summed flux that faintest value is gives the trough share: 0.188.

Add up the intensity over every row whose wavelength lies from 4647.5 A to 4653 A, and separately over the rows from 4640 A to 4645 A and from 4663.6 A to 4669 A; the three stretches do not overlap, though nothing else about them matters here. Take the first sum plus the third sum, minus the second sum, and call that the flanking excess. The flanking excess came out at 62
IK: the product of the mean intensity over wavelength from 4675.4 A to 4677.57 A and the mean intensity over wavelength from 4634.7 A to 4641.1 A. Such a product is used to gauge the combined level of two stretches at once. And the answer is 187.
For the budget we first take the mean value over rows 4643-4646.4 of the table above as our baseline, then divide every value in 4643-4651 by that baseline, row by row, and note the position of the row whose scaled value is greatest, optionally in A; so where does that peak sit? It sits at 4650.18 A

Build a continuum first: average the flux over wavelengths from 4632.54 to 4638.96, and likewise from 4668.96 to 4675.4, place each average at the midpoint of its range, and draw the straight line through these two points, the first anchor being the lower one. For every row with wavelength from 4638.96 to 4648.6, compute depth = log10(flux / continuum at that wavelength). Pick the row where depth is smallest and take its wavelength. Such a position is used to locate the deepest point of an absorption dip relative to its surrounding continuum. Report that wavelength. 4641.62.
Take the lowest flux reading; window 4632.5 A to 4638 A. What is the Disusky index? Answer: 13.12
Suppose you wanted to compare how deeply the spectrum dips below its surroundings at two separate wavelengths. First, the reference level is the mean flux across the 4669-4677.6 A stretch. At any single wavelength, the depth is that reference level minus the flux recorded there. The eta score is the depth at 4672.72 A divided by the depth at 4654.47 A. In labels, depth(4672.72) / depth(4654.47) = -0.4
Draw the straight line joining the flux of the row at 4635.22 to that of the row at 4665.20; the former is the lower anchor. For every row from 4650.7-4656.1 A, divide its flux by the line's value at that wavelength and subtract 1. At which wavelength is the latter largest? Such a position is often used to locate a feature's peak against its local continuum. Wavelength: 4655.54 A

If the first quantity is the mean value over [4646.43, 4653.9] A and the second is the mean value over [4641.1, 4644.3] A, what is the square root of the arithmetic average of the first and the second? 3.58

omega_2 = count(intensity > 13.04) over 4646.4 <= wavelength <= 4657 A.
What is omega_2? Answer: 8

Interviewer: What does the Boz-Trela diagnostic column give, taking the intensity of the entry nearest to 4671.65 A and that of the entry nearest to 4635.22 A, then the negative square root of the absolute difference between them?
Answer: -0.89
